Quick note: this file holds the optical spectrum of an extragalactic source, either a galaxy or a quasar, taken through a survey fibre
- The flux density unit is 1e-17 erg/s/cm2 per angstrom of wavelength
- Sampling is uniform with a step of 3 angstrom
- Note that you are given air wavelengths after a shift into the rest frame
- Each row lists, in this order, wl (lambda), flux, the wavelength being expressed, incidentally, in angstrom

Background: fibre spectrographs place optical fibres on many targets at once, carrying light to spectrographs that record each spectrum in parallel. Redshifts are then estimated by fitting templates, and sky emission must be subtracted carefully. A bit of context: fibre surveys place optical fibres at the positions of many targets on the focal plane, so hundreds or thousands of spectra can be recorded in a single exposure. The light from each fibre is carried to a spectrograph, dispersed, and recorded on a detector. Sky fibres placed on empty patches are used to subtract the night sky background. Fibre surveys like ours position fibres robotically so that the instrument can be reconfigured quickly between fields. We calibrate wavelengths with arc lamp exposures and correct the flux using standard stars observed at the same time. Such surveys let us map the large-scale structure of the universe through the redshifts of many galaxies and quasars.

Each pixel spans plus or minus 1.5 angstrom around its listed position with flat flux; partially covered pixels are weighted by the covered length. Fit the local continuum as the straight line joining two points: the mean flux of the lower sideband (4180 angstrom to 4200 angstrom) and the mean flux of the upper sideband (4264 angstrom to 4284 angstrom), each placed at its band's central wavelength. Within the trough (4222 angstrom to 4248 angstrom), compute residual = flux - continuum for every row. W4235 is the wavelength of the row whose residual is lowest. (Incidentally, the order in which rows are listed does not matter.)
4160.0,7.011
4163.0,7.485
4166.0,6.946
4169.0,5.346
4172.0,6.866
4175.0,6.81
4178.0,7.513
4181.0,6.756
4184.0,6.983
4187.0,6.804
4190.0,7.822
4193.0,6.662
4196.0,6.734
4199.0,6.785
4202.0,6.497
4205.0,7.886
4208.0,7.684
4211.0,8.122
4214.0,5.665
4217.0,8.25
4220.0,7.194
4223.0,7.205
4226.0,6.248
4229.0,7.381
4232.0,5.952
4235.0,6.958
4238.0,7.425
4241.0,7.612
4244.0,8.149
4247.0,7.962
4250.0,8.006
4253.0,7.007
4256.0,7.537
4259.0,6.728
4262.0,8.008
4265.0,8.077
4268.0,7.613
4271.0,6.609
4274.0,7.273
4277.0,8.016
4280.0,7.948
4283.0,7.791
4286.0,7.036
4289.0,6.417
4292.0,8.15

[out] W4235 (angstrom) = 4232.0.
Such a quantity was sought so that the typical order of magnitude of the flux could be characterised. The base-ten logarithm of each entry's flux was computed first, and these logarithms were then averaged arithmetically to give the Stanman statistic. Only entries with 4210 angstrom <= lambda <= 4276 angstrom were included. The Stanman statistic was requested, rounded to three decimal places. 0.862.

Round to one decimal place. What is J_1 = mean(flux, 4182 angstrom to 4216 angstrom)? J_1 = 7.1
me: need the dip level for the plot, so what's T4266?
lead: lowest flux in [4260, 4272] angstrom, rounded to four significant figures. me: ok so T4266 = 6.609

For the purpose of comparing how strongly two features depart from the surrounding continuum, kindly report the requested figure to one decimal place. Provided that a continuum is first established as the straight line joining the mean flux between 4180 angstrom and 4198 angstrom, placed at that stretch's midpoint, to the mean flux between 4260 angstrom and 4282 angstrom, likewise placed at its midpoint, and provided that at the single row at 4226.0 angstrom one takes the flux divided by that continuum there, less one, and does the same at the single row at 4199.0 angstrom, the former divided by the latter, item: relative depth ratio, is 3.8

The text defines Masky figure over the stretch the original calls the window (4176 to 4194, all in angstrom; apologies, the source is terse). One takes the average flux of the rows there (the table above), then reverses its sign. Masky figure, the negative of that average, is -7.09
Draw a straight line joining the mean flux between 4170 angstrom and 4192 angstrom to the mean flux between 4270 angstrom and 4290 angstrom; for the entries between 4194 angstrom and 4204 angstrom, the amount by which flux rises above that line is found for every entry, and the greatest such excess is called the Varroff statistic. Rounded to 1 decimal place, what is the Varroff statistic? -0.3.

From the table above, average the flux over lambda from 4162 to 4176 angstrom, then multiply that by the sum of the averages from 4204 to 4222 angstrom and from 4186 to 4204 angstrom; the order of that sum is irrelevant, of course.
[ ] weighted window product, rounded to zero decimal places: 96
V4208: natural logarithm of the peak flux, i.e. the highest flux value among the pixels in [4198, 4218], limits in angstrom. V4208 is 2.110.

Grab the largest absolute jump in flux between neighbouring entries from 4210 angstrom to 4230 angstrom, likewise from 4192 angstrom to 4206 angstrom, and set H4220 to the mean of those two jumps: 1.99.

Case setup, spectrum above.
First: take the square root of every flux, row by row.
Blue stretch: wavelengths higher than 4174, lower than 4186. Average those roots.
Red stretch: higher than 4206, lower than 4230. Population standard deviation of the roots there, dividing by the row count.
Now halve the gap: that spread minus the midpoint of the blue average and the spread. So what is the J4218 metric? -1.25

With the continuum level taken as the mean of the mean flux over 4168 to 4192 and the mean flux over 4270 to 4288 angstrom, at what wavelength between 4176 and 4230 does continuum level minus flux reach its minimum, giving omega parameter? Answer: 4217.0 angstrom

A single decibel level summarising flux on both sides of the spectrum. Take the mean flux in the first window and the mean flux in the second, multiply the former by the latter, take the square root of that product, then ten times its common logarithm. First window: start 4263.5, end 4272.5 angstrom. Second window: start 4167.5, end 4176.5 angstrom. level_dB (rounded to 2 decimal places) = 8.37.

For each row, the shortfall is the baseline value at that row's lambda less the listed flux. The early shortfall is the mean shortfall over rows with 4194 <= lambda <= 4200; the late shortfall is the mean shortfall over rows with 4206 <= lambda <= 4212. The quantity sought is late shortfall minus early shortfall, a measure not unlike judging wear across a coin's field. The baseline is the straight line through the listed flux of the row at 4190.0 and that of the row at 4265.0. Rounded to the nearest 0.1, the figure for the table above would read -1.1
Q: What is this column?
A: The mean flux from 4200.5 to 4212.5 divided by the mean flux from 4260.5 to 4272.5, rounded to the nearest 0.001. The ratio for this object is 0.996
